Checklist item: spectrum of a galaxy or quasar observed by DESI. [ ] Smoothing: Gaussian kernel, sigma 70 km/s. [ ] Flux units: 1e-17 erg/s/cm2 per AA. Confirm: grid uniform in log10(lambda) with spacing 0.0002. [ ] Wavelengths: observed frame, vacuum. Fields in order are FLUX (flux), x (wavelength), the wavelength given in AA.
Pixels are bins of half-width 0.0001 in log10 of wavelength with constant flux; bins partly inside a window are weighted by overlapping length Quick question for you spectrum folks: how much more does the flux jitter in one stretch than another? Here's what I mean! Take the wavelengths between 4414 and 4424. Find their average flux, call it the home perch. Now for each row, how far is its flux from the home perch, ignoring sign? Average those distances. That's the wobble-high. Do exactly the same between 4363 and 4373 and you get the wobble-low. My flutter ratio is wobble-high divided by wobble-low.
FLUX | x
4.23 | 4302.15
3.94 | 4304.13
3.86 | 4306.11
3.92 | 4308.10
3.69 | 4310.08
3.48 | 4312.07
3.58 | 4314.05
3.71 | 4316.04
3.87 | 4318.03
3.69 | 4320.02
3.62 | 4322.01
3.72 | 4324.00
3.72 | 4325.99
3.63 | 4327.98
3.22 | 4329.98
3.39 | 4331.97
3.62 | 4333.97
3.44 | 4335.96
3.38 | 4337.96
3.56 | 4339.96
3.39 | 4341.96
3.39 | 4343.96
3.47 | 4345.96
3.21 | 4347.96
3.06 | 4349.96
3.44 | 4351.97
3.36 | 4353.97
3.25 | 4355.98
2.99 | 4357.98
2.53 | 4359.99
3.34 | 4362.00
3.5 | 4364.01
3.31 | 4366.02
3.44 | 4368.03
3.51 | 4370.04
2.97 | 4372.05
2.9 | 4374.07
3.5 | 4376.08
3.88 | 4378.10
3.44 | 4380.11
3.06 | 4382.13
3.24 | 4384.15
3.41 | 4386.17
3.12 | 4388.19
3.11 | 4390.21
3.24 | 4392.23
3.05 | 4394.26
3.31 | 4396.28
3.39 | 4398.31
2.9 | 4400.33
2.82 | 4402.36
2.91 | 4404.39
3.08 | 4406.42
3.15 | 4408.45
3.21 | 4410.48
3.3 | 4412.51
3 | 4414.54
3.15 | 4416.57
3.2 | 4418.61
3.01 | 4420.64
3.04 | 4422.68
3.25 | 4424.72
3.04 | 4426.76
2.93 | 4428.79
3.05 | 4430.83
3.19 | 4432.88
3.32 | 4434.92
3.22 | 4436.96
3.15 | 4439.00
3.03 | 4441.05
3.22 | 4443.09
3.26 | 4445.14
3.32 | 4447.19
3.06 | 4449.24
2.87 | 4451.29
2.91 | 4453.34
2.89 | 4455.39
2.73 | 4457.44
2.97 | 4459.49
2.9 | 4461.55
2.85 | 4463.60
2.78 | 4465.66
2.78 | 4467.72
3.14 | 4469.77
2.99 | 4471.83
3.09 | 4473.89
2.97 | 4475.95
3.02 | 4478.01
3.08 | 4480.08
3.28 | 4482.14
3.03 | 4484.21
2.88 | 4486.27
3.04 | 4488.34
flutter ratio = 0.5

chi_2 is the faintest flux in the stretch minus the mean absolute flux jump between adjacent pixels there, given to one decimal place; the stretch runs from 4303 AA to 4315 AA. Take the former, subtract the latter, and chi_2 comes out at 3.3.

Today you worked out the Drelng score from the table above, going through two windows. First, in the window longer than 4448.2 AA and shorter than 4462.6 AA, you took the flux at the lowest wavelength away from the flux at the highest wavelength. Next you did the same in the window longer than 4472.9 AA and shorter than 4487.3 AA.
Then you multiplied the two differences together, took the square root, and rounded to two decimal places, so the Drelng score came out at 0.18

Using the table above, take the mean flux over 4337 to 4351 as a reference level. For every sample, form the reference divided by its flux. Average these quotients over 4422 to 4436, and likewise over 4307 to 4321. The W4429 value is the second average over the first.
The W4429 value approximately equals 0.841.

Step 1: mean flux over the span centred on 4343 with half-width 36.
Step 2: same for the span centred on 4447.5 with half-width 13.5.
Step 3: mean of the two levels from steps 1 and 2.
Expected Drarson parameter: 3.25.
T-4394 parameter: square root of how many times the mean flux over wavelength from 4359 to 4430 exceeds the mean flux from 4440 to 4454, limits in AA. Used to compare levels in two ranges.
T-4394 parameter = 1.01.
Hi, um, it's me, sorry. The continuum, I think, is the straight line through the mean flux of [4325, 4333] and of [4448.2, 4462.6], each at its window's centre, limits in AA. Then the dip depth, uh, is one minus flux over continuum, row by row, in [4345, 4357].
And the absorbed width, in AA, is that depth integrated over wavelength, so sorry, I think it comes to 0.32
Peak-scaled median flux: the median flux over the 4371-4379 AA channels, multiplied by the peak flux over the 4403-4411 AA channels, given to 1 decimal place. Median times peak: 10.4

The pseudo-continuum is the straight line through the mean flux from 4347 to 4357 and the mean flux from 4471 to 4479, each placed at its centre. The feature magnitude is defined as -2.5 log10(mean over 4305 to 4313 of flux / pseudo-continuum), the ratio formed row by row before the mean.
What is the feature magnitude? -0.12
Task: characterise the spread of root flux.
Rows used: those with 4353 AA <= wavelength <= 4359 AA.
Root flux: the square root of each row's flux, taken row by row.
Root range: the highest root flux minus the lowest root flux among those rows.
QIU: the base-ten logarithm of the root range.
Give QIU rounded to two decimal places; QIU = -0.98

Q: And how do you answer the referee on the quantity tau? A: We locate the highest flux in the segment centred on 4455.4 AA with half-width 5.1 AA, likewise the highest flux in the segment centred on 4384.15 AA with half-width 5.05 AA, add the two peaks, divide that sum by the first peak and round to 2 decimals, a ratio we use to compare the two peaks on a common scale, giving 2.16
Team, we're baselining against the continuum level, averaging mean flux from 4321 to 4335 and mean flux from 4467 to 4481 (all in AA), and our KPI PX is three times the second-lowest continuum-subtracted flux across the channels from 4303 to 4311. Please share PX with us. 1.7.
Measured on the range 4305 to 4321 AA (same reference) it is 0.9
